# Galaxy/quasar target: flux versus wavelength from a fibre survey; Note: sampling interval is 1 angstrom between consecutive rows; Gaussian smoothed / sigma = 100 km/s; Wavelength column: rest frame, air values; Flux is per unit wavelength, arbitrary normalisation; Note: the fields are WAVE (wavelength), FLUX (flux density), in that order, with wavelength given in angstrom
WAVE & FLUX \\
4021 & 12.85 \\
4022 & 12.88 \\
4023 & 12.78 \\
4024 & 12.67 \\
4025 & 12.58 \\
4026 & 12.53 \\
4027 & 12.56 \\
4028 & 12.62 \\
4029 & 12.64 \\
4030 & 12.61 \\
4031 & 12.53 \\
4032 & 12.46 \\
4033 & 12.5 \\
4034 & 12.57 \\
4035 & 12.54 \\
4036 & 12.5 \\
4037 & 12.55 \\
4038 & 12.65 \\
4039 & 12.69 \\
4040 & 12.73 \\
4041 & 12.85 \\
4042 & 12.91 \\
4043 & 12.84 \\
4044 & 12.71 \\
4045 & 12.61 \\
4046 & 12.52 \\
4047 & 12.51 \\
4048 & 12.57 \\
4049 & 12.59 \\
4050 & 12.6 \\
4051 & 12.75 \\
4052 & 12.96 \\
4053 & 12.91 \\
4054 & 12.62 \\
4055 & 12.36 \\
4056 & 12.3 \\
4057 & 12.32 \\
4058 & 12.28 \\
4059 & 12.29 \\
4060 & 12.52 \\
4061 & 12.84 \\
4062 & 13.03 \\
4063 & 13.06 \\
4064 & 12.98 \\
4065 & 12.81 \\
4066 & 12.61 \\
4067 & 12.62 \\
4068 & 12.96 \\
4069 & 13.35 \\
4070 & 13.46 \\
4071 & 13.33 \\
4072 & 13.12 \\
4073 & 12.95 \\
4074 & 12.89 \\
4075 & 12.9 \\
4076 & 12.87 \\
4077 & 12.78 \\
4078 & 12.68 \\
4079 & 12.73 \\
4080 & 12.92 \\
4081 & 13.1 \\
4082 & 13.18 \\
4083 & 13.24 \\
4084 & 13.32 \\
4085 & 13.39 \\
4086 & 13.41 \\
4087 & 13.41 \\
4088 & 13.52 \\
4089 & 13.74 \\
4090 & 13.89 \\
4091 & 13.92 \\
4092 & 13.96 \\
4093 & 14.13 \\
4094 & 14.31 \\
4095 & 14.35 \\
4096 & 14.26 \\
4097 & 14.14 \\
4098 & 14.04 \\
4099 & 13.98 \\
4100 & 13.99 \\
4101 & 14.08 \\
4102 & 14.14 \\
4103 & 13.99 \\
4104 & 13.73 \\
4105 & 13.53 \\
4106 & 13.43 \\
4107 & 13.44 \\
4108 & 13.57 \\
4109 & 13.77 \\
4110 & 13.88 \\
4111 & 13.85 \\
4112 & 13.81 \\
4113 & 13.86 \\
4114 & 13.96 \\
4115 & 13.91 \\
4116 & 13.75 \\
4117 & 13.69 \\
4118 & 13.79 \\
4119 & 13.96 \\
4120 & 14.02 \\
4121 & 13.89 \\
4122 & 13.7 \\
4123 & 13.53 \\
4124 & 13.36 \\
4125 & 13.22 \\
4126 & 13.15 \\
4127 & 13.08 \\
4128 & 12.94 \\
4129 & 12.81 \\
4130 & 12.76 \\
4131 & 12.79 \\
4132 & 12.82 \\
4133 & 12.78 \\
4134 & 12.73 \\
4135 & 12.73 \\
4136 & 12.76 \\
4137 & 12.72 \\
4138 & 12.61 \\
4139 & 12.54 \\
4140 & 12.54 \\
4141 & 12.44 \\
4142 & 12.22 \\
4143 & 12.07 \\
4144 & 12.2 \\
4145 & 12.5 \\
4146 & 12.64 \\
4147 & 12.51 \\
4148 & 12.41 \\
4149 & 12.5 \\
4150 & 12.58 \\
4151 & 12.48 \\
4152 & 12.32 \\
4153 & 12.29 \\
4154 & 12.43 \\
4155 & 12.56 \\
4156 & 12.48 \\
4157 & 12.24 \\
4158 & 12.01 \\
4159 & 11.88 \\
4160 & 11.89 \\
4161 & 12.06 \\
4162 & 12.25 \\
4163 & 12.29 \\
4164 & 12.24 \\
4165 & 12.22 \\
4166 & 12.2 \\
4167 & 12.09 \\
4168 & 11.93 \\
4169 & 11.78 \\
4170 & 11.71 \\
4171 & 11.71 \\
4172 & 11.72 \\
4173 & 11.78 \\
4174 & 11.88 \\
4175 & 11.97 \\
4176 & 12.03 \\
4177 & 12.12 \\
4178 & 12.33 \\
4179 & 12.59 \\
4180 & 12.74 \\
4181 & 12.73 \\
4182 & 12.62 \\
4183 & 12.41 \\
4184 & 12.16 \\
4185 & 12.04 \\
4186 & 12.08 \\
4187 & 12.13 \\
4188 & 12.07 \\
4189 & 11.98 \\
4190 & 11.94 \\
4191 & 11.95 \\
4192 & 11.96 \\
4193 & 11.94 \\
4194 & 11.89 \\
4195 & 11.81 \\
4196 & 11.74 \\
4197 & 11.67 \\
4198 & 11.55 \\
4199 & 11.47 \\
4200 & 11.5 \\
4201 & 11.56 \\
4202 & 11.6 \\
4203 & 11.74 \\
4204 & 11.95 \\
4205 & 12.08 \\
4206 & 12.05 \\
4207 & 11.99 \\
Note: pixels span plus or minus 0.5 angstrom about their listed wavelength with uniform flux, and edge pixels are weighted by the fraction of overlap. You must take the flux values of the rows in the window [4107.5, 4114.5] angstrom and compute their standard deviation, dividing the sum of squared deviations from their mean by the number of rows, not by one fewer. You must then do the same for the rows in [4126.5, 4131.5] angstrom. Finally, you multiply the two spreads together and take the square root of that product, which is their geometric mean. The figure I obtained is 0.12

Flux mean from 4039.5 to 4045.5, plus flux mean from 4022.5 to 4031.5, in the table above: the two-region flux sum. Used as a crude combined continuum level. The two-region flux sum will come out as 25.4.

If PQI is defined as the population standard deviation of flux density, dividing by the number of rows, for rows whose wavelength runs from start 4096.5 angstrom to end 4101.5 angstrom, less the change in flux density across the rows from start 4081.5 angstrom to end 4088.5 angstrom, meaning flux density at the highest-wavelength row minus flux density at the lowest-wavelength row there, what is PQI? -0.28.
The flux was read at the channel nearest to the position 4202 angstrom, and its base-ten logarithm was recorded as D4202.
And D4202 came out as 1.064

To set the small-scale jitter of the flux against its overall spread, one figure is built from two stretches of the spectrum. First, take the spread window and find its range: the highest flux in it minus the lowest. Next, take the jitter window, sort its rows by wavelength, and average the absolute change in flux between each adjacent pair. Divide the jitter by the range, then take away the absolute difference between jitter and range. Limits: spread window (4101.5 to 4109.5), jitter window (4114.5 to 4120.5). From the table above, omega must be -0.45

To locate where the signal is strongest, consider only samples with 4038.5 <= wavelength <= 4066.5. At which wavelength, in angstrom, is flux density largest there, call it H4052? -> 4063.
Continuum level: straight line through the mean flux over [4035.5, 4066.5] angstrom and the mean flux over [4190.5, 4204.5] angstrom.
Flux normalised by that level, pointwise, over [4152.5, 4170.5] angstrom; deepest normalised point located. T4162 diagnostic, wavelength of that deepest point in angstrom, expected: 4170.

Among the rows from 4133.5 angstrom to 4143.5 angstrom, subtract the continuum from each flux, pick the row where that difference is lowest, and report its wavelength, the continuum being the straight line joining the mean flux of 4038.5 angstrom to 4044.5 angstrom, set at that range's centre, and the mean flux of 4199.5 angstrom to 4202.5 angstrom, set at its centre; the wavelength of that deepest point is 4143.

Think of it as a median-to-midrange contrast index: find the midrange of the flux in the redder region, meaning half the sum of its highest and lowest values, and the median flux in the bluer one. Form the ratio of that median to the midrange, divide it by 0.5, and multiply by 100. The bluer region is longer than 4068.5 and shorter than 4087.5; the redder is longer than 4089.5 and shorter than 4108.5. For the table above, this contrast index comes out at 189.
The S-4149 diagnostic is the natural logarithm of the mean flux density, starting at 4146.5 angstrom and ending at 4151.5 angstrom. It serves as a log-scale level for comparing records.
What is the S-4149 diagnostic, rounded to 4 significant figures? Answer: 2.525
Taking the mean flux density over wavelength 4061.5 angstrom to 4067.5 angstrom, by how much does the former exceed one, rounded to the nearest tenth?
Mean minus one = 11.9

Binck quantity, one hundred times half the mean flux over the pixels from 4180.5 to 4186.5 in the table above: 617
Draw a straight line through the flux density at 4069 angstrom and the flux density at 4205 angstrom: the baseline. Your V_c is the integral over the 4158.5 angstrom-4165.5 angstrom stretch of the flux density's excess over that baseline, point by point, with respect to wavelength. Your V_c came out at -3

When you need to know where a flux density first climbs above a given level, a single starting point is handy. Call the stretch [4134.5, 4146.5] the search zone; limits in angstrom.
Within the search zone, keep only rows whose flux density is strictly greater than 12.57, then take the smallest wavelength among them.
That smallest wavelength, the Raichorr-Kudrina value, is 4135 angstrom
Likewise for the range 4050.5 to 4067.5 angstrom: 4051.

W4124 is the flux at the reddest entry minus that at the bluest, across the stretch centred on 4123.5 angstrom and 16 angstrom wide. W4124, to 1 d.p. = -1.0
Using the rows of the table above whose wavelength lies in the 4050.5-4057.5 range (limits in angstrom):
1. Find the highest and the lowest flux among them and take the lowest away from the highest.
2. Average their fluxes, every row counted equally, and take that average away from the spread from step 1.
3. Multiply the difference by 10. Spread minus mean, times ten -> -119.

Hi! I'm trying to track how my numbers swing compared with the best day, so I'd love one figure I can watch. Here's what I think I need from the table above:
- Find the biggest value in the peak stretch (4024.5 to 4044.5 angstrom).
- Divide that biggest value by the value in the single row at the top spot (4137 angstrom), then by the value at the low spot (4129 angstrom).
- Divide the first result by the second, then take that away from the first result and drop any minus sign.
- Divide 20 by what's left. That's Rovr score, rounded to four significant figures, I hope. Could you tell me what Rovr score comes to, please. 2544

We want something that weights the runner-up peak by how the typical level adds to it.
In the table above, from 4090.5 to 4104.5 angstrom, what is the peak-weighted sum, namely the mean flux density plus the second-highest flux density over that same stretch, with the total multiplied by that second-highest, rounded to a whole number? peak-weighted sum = 406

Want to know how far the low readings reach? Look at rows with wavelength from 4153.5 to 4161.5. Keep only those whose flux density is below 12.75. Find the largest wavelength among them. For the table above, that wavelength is 4161 angstrom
